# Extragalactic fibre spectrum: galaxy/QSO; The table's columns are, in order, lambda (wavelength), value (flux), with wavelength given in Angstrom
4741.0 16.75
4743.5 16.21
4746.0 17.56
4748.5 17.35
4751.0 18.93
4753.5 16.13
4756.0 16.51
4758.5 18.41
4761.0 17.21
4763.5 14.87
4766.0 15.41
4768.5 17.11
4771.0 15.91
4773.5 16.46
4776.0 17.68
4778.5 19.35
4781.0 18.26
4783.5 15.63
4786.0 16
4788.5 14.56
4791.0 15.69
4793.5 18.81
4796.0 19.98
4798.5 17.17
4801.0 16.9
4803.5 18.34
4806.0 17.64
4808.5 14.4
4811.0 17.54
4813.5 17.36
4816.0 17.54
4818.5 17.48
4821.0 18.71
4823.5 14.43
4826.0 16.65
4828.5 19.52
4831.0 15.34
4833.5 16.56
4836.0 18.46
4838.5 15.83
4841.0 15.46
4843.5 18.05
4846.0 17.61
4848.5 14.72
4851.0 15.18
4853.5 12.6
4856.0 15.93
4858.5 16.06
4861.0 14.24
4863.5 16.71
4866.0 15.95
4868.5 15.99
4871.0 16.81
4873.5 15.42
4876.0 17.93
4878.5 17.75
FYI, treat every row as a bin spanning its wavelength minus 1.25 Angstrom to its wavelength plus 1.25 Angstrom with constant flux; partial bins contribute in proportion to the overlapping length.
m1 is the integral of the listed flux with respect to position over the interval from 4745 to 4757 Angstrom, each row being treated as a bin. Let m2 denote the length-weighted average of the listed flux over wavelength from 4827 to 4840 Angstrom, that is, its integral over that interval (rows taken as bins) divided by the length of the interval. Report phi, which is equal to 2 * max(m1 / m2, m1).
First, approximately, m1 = 208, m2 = 17.1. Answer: 415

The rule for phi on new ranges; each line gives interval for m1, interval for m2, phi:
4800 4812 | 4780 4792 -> 407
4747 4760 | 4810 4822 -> 454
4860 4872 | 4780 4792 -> 383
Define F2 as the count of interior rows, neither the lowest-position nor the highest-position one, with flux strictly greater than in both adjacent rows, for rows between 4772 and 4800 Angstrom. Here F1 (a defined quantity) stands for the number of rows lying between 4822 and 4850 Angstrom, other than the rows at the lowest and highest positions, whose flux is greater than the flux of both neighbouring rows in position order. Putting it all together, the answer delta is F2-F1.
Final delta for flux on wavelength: 0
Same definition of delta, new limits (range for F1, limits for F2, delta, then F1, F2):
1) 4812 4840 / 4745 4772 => -1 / 4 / 3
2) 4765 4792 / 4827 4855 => 0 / 3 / 3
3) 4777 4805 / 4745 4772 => 1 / 2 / 3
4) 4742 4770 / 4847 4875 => 1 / 3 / 4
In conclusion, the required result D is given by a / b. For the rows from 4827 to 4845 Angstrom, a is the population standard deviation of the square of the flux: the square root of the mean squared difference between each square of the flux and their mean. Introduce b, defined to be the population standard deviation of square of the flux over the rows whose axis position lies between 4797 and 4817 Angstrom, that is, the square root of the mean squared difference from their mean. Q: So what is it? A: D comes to 1.5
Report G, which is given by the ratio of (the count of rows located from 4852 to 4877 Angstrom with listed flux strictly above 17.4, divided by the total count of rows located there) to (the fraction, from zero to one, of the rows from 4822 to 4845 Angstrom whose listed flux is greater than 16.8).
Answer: 0.3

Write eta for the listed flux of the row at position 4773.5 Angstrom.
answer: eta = 16.46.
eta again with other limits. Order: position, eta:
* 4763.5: 14.87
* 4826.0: 16.65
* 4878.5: 17.75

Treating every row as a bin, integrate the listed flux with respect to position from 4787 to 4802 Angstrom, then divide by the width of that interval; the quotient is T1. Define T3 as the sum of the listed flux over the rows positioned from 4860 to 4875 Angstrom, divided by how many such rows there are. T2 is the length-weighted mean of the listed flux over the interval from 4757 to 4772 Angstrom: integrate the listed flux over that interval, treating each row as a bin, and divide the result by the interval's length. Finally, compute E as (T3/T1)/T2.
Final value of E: 0.0560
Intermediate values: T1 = 17.2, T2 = 16.50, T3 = 15.9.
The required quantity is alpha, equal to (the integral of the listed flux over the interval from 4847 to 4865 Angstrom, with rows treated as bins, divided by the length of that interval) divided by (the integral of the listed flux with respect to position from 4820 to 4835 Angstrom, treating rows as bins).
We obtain 0.06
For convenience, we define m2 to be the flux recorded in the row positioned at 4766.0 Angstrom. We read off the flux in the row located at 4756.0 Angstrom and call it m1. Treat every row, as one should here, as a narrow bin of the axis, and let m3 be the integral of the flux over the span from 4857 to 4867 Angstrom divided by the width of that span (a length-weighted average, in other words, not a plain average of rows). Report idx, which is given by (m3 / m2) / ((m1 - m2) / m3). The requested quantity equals 15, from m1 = 16.51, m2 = 15.41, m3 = 15.7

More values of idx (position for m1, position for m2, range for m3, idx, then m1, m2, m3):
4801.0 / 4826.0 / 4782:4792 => 58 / 16.9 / 16.65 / 15.5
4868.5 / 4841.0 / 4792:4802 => 40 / 15.99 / 15.46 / 18.2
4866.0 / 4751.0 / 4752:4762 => -5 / 15.95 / 18.93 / 17.1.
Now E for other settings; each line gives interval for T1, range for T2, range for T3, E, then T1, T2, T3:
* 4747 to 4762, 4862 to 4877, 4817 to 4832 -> 0.0595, 17.4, 16.41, 17.0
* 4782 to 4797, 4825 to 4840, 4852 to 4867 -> 0.0534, 16.7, 17.04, 15.2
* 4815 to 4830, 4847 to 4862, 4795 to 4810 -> 0.0676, 17.4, 14.84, 17.4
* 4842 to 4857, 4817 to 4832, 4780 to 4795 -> 0.0617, 15.7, 17.06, 16.5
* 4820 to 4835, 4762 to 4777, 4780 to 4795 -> 0.0602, 16.9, 16.23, 16.5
